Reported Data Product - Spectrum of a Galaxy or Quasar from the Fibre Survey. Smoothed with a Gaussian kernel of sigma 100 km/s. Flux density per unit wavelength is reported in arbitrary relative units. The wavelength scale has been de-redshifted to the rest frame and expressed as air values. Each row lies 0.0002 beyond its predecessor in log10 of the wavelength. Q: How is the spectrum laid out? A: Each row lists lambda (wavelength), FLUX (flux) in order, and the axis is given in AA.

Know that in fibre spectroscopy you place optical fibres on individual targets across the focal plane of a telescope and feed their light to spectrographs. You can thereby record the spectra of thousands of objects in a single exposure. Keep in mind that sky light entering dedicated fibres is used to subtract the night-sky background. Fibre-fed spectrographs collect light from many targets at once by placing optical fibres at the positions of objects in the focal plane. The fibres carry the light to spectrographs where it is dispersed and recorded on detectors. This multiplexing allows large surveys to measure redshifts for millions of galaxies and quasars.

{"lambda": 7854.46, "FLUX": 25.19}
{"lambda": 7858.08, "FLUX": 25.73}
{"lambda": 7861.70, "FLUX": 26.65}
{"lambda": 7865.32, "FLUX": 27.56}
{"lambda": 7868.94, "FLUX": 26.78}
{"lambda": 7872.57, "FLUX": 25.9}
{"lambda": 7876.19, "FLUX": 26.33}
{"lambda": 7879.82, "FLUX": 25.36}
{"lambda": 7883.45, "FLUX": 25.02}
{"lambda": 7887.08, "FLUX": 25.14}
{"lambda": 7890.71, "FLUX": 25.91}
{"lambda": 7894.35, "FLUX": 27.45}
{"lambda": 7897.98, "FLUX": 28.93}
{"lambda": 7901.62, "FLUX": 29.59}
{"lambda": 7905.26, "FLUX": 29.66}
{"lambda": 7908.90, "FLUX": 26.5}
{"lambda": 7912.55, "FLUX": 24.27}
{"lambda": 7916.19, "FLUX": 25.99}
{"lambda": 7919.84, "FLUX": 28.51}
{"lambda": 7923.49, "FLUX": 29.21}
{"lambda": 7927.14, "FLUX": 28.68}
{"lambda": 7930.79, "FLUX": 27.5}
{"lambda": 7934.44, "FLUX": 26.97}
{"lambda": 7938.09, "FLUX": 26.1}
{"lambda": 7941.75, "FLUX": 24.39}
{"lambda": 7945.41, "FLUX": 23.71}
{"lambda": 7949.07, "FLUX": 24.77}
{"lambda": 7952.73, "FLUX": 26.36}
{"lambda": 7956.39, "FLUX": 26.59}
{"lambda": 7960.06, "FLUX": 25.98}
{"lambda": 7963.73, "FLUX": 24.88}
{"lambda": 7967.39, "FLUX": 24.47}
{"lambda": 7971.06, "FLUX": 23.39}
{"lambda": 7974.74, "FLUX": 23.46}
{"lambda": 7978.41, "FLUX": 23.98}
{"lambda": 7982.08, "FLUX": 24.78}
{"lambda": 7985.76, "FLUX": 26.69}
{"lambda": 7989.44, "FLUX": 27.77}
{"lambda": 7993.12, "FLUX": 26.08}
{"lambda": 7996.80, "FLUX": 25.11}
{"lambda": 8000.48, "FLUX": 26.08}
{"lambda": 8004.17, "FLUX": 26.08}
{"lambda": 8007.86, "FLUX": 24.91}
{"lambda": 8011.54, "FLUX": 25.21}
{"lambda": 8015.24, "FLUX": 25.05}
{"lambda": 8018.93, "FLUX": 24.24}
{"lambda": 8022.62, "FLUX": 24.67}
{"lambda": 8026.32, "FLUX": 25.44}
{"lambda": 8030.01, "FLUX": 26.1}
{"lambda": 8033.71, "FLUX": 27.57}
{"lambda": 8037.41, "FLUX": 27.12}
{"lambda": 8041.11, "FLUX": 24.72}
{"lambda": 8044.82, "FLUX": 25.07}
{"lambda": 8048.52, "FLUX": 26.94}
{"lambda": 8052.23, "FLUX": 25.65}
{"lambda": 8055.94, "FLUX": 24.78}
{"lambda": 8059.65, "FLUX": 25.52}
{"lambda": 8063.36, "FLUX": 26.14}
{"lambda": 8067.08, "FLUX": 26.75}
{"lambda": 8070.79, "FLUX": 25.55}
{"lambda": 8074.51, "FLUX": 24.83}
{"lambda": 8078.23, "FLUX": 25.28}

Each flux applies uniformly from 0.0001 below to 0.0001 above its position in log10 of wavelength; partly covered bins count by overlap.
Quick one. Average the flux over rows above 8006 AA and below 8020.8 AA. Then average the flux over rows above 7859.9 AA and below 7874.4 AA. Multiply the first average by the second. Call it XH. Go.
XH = 664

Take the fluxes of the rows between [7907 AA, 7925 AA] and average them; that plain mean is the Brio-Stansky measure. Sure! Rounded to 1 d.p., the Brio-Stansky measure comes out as 26.9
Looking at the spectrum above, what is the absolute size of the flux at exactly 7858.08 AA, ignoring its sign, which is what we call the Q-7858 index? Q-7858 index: 25.7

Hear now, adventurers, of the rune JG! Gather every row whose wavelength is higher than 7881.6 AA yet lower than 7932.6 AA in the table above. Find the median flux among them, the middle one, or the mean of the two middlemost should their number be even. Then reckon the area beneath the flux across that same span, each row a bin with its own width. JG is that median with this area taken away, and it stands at -1365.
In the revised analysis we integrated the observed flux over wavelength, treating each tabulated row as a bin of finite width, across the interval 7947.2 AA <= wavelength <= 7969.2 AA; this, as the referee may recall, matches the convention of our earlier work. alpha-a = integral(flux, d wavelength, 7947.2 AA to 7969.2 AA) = 561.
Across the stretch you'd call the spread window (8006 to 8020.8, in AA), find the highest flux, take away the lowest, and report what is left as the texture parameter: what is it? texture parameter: 1.0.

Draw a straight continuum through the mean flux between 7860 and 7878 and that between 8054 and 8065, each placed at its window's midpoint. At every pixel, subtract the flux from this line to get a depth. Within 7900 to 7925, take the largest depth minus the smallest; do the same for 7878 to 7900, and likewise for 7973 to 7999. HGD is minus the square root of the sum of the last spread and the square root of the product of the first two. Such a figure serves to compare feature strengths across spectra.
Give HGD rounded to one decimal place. -3.0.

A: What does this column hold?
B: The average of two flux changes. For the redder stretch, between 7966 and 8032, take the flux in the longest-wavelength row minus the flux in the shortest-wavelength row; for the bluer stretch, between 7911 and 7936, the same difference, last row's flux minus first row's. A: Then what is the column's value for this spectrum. 2.2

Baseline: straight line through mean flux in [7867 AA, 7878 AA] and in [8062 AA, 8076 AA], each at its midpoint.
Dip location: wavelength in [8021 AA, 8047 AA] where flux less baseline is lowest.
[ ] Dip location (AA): 8022.62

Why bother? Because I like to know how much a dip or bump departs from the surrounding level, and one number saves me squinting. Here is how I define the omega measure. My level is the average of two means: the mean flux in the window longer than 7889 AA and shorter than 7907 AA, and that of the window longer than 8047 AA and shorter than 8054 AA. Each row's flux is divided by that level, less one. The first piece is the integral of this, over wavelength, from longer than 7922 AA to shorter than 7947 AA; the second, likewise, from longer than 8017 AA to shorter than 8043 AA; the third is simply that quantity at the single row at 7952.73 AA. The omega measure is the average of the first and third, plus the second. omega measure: -1.8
